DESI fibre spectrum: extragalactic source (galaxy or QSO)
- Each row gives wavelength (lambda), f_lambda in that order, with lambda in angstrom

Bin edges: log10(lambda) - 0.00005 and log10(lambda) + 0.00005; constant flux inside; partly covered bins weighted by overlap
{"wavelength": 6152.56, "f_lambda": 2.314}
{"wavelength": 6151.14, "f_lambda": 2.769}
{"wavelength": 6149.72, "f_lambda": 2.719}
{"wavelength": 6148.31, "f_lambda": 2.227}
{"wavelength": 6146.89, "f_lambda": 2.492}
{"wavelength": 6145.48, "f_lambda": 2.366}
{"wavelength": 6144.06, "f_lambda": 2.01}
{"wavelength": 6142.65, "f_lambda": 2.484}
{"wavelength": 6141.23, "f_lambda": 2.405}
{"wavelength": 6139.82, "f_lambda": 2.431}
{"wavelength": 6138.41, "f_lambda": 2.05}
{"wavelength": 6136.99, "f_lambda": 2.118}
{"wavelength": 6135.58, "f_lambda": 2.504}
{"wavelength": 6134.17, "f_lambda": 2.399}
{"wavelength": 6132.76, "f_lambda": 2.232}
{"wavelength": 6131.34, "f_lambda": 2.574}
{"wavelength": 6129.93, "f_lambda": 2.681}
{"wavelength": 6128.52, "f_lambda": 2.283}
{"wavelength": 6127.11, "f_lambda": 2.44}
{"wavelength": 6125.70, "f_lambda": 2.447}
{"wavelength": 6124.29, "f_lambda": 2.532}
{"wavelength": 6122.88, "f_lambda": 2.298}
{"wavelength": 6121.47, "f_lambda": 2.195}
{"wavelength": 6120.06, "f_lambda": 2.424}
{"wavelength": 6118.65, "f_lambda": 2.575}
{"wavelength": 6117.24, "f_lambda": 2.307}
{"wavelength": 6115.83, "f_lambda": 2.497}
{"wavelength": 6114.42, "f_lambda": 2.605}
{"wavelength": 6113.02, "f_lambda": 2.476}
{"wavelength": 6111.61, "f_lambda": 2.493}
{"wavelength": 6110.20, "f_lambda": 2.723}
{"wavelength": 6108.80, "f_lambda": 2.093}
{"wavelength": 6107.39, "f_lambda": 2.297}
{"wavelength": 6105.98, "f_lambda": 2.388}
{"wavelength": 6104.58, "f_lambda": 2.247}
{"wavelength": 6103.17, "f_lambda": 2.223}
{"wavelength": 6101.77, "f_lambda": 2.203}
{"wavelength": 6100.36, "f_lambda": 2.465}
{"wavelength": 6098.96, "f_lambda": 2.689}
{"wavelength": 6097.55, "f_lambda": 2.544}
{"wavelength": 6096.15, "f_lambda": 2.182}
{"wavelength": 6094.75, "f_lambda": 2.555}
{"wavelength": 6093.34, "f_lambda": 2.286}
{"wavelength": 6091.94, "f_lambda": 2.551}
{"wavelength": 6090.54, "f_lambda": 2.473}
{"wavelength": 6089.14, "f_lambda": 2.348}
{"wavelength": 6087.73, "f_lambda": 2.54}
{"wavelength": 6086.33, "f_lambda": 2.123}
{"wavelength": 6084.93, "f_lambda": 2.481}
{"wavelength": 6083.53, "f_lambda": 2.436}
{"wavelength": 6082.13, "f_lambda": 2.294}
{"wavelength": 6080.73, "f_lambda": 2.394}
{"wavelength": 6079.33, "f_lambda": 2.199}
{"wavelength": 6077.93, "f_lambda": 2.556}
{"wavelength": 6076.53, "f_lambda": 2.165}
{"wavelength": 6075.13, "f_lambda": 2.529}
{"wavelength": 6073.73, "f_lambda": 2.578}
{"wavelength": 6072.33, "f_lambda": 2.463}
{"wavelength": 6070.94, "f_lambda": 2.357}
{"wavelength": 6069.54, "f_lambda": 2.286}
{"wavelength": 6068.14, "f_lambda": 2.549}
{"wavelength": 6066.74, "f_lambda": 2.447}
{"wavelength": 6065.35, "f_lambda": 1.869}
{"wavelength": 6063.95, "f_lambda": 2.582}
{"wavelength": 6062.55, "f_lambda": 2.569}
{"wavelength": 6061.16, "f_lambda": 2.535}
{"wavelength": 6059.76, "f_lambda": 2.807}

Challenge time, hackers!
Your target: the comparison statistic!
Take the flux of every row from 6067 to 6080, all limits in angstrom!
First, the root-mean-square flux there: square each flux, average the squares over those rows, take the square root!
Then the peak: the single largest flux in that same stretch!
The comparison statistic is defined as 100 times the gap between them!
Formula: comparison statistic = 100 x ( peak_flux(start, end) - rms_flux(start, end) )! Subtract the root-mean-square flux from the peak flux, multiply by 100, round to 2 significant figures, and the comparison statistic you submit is 16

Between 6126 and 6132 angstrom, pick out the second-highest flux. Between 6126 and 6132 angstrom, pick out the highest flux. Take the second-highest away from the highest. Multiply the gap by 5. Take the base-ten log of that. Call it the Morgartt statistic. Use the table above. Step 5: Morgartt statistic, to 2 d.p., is -0.27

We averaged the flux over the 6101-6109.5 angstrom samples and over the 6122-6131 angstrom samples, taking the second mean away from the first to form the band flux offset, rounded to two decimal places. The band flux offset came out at -0.21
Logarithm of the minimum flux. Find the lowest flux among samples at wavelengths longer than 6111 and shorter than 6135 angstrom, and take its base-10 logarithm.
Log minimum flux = 0.341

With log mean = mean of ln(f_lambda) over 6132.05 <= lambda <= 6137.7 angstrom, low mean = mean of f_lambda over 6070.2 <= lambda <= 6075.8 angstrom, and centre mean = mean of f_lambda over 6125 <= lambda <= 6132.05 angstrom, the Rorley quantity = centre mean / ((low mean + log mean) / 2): 1.50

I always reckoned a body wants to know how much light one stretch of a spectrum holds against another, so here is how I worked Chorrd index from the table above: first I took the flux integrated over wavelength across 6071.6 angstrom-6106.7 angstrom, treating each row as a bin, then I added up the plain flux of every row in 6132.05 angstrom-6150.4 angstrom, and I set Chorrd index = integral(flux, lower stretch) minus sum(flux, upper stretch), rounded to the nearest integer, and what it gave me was 54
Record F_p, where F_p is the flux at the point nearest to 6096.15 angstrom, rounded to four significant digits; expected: 2.182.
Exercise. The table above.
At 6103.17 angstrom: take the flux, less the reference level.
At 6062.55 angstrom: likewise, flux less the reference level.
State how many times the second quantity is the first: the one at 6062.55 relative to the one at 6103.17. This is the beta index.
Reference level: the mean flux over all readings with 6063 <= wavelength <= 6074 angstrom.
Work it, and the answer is -1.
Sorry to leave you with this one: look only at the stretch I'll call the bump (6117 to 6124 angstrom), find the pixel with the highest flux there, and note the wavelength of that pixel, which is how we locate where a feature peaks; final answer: 6118.65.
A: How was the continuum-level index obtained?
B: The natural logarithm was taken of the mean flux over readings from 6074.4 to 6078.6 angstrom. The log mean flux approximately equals 0.88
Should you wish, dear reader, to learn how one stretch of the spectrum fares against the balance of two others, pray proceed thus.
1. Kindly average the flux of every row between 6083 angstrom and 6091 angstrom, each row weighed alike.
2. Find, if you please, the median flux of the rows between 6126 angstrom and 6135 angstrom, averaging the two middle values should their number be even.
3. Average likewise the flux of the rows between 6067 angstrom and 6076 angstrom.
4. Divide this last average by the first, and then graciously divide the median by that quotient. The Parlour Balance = 2.36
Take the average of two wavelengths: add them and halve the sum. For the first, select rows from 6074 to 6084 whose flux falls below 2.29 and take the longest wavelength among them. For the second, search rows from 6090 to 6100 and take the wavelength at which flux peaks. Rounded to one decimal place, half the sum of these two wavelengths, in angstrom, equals 6089.1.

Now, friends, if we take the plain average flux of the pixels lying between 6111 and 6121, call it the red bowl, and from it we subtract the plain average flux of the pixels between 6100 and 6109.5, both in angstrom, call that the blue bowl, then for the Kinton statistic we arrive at 0.21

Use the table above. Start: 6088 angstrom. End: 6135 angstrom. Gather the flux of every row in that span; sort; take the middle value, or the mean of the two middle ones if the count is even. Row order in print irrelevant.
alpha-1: 2.44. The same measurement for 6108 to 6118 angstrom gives 2.49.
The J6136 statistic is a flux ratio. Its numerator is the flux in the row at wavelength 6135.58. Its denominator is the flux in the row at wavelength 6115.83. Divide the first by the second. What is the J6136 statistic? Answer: 1.00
